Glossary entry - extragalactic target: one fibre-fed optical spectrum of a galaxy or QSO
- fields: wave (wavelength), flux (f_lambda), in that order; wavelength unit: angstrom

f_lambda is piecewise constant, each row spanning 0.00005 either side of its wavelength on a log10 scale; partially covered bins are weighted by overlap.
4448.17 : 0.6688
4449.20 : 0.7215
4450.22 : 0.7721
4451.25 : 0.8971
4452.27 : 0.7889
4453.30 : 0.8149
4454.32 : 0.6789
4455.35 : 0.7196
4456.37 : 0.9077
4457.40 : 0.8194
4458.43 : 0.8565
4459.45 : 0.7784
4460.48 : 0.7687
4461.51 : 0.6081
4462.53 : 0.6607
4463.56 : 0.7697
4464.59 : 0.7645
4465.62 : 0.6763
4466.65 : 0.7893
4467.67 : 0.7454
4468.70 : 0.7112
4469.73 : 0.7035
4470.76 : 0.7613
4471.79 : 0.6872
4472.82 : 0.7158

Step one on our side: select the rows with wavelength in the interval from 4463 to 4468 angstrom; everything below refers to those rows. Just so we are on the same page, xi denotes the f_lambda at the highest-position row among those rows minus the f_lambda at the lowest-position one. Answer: -0.024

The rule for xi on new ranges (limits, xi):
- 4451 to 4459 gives -0.041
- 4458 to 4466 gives -0.180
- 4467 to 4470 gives -0.042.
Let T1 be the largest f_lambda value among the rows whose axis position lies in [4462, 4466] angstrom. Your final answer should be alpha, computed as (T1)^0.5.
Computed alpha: 0.88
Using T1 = 0.7697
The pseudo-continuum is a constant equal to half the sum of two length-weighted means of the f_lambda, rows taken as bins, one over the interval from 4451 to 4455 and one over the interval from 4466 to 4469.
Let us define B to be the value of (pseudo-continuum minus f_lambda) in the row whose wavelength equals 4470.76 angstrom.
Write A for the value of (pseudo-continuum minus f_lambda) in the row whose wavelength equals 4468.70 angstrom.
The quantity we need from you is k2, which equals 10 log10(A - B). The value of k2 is -13.0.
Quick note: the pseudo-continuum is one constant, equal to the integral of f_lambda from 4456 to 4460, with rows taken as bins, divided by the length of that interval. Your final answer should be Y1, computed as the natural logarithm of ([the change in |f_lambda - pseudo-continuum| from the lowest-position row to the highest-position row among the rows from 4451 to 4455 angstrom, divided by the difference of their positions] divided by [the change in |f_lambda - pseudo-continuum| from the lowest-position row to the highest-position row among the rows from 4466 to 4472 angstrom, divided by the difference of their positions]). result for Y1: 0.5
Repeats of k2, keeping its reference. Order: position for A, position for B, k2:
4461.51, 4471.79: -11.0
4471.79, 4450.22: -10.7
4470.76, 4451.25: -8.7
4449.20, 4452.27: -11.7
